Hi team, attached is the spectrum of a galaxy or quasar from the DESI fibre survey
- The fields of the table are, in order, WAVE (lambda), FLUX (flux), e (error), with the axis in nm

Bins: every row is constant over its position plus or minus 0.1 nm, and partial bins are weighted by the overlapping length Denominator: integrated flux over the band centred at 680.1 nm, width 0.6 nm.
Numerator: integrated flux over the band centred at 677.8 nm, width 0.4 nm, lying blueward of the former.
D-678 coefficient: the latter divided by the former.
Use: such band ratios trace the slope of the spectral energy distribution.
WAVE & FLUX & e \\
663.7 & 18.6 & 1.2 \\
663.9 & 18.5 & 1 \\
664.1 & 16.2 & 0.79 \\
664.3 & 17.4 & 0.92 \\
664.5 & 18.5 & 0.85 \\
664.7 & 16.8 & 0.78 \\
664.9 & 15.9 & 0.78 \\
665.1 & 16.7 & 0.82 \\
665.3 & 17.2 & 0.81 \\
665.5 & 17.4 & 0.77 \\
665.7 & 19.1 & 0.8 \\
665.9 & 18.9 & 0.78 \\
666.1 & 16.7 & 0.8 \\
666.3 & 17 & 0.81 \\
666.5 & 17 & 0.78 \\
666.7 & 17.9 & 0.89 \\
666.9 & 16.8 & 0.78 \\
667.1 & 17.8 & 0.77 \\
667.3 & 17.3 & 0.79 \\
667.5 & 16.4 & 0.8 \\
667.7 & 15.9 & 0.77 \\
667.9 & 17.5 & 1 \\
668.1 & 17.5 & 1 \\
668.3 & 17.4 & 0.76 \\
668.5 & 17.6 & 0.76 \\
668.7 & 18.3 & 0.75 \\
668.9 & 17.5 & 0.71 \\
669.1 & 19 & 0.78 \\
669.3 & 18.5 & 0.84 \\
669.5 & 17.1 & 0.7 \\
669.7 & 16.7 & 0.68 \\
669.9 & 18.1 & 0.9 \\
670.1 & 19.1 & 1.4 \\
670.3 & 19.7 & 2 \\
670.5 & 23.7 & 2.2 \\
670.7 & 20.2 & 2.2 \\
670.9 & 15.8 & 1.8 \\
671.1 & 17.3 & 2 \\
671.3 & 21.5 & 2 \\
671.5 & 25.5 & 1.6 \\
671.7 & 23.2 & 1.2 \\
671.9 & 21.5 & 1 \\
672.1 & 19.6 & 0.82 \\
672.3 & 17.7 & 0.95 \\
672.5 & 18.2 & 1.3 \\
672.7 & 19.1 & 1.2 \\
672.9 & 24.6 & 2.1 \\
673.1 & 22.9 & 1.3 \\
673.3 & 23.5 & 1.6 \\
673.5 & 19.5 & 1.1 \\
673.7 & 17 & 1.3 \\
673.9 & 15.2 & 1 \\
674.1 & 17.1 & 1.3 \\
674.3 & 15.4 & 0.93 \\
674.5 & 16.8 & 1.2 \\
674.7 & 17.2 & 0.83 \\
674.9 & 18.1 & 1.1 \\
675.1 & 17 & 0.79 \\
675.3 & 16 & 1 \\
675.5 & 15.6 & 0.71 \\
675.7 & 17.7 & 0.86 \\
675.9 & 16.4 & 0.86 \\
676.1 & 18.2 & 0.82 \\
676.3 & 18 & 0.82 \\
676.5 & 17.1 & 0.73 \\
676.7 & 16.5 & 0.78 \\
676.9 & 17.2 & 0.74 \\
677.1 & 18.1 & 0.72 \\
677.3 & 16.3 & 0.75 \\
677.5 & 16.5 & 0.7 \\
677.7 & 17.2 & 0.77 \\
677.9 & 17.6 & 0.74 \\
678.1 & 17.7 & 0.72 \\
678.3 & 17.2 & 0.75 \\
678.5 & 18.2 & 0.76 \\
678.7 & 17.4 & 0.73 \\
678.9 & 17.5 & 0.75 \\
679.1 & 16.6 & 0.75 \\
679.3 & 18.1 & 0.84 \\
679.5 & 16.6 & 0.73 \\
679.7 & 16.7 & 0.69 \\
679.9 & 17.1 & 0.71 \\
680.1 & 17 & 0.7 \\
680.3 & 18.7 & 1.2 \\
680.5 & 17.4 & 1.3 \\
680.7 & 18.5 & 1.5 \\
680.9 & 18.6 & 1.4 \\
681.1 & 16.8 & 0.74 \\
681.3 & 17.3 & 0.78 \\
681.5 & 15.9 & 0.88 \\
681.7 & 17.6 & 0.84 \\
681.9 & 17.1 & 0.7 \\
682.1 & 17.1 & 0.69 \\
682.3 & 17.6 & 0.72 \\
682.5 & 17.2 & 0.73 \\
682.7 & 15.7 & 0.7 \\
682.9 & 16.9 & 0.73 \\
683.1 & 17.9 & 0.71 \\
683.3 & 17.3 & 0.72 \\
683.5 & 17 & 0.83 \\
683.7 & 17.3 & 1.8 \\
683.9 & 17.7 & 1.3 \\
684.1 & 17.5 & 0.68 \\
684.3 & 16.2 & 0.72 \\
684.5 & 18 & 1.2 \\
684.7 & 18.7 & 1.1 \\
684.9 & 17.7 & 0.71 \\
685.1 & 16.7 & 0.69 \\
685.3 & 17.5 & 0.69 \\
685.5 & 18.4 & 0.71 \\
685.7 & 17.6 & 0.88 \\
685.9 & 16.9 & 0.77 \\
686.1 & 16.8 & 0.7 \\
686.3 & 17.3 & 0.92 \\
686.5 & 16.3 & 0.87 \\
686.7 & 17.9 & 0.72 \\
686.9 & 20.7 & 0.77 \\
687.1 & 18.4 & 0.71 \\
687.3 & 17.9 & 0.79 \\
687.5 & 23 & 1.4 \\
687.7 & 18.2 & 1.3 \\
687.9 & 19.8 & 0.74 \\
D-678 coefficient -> 0.66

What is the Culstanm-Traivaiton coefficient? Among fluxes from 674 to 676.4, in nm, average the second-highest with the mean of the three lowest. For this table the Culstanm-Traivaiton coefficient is 16.9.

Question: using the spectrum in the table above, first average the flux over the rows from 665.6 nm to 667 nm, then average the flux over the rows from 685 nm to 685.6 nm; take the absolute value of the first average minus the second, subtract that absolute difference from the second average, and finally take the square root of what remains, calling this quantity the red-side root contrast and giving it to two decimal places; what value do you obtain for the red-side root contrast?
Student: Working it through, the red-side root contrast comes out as 4.18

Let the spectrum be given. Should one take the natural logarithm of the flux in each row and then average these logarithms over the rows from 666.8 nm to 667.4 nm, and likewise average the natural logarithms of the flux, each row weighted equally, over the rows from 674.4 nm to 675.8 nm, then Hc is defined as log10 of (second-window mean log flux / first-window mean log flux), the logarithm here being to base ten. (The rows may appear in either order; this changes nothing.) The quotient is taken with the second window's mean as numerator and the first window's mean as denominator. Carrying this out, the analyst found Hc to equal -0.004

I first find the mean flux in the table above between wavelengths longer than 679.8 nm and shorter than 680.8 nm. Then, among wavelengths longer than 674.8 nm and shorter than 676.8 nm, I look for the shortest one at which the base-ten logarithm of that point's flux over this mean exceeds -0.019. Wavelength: 674.9 nm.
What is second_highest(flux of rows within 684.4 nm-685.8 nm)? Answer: 18.4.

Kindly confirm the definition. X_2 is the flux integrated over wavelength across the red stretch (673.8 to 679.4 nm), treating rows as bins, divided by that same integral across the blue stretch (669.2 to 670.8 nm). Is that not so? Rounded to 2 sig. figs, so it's 3.1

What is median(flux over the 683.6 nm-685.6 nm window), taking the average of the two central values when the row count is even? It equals 17.60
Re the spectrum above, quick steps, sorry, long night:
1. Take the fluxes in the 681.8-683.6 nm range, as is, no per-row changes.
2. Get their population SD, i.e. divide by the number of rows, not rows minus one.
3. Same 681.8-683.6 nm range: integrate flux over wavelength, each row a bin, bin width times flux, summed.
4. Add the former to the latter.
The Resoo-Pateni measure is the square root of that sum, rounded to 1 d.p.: 5.6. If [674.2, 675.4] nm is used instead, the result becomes 4.6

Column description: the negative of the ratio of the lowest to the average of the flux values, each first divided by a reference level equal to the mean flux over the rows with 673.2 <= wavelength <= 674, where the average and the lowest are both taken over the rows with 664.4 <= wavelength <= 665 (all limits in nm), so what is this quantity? -0.932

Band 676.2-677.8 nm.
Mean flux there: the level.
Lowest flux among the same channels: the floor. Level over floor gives 1.05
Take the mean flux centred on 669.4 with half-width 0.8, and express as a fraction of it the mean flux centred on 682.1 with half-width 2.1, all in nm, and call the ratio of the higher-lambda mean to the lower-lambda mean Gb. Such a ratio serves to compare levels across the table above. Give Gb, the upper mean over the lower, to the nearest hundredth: 0.96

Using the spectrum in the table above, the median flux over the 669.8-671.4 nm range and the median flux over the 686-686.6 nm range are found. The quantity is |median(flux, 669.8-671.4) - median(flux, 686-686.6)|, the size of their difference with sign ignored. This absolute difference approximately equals 2.6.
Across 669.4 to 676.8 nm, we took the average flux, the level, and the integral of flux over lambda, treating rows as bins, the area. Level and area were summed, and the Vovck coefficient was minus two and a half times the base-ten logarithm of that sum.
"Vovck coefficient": -5.49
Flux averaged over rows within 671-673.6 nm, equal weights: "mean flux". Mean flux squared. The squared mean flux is 445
